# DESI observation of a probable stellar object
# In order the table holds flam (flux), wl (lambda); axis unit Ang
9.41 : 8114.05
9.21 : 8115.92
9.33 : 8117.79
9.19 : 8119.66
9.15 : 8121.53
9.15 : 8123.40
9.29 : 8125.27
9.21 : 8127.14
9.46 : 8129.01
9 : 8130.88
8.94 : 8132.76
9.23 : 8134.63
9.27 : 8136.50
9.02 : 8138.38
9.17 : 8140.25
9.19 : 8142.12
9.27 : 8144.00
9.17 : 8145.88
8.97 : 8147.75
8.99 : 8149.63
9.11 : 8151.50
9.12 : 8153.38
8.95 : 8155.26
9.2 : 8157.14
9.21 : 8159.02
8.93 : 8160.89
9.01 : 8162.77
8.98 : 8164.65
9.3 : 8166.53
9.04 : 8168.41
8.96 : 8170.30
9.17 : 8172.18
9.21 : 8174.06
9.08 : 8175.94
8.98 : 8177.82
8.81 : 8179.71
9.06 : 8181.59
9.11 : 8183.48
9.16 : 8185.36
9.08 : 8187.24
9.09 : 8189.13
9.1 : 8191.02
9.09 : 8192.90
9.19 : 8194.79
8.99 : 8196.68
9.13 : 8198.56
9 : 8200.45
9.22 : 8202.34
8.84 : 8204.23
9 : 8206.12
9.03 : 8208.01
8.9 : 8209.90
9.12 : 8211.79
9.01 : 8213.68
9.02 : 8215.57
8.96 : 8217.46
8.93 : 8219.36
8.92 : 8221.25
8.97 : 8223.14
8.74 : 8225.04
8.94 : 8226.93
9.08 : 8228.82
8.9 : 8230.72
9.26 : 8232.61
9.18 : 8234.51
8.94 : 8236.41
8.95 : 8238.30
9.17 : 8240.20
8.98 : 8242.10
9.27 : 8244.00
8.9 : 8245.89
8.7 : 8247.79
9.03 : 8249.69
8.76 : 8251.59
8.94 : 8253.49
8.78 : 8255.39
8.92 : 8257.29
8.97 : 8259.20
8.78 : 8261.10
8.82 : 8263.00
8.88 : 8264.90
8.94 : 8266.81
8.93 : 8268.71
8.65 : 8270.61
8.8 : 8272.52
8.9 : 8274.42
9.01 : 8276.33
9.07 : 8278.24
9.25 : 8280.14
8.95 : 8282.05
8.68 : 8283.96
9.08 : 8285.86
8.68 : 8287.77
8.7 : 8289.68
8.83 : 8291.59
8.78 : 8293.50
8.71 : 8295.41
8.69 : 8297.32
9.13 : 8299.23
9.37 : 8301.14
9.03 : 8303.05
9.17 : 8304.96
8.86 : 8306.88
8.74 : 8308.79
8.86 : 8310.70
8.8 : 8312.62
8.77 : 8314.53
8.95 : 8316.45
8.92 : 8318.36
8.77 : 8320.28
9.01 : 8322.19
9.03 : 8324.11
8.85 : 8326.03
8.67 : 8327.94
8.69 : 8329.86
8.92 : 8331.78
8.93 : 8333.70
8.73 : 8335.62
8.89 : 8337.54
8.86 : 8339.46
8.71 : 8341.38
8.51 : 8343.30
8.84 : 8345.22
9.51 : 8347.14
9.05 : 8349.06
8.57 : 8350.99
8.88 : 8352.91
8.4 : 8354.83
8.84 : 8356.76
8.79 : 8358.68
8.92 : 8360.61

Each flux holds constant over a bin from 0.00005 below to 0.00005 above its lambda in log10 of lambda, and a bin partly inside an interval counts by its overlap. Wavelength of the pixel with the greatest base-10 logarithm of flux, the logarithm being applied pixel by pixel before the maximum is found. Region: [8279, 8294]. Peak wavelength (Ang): 8280.14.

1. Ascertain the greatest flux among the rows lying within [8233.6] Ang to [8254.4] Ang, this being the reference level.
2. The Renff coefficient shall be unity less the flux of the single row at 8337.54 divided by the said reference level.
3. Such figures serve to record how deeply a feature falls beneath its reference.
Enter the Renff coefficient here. 0.041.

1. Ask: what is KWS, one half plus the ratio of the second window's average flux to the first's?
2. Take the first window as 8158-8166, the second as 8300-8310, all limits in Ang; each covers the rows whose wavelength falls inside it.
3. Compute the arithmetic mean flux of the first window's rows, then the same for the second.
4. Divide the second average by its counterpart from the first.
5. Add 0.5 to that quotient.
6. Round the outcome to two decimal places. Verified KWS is 1.50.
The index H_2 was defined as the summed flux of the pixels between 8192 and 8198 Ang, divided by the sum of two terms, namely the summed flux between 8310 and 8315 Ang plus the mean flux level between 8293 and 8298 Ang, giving 0.776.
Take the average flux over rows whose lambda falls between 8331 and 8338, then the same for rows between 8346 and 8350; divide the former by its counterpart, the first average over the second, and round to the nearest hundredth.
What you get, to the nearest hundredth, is 0.96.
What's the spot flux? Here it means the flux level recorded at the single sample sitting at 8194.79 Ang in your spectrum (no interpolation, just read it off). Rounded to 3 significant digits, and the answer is 9.19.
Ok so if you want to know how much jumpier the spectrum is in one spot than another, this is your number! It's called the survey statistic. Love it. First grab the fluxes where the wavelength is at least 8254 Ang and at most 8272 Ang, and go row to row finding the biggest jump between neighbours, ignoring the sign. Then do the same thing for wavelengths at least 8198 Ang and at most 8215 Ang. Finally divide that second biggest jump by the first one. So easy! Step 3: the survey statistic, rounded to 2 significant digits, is 1.4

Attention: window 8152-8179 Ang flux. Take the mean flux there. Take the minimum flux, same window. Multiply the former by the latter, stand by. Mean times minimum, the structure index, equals 81.1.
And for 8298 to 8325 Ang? 78.3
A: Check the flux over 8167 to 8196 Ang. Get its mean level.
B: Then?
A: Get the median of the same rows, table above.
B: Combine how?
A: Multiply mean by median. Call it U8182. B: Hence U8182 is 82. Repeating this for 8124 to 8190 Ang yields 83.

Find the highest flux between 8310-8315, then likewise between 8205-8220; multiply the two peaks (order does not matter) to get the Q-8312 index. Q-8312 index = 80.8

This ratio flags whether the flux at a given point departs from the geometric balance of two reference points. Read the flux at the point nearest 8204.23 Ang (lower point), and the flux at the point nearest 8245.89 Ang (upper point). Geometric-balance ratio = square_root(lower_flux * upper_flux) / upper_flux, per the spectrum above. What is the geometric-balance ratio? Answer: 1.00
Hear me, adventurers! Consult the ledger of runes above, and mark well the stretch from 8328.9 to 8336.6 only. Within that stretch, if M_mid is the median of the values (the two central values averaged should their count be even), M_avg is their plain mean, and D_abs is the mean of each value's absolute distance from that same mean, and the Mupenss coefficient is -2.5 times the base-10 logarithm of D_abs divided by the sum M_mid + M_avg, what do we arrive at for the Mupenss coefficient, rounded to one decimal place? 5.5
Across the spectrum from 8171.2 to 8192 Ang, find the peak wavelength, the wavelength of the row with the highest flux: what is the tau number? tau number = 8174.06 Ang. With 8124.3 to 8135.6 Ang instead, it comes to 8129.01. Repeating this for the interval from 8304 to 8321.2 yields 8304.96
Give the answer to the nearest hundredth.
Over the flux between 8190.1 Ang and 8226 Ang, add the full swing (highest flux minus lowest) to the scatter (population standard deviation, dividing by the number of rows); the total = 0.59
